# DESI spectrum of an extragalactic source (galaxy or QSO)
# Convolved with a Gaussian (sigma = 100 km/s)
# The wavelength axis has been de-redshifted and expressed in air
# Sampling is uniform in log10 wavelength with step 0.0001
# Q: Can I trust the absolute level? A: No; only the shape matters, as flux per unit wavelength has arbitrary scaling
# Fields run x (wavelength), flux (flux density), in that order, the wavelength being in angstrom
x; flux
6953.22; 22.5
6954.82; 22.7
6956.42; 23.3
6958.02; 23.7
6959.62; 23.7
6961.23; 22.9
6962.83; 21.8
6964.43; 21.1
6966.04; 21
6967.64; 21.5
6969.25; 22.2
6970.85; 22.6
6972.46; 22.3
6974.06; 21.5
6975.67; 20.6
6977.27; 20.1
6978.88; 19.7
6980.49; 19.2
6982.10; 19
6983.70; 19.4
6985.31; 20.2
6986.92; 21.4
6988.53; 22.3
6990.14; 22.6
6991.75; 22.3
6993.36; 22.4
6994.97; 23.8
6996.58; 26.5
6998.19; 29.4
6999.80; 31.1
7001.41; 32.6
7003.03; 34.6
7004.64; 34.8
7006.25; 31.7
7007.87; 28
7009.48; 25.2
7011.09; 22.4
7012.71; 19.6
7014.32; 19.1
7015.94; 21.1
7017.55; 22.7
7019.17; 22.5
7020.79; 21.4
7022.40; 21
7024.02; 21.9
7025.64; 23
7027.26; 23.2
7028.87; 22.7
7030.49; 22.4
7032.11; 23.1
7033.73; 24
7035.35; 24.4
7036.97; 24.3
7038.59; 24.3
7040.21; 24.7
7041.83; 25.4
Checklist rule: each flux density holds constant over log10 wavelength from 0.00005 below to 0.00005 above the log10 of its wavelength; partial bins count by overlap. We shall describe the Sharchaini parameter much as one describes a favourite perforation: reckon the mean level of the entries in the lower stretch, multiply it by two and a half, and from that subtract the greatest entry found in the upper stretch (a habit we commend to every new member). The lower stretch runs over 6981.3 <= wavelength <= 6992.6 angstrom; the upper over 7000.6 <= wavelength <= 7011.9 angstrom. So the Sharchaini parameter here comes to 17.8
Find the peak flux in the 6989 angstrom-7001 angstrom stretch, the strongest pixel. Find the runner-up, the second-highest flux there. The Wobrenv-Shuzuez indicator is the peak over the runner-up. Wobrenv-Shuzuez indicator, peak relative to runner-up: 1.06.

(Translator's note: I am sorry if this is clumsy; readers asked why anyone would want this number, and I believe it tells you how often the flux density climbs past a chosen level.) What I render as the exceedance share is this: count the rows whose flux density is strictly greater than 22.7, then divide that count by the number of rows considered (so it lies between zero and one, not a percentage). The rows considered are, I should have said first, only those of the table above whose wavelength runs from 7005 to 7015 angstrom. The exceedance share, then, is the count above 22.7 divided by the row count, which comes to 0.50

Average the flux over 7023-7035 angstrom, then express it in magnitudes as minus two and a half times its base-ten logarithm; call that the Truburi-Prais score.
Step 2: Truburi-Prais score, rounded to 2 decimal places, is -3.40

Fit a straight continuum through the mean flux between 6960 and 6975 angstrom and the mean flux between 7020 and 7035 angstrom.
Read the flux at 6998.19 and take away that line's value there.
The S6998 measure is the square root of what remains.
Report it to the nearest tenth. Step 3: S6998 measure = 2.7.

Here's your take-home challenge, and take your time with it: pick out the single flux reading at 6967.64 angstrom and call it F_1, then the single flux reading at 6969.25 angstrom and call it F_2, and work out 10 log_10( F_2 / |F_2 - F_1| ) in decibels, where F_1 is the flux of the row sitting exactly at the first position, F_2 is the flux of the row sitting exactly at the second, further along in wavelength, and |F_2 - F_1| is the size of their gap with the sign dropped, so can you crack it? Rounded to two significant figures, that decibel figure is 15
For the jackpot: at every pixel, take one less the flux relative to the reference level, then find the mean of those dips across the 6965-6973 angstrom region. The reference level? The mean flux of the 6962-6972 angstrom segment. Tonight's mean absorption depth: -0.01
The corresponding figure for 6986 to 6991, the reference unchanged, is -0.02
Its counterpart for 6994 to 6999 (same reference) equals -0.22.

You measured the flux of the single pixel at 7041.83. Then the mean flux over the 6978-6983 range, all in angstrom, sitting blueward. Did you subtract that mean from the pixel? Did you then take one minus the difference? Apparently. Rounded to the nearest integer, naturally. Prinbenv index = -5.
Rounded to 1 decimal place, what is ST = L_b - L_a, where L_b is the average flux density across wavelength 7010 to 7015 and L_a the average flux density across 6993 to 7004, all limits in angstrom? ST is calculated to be -8.3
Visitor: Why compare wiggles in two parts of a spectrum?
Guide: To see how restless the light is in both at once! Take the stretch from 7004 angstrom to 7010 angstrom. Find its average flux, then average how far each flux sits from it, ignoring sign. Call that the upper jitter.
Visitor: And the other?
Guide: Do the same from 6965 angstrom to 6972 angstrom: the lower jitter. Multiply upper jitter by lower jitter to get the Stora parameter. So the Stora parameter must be 1.9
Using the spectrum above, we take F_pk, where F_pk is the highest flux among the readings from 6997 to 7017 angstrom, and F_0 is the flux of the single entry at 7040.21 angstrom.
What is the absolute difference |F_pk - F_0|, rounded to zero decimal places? 10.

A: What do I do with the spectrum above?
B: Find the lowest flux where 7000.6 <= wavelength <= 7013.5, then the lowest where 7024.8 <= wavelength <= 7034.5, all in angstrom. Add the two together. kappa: 42.0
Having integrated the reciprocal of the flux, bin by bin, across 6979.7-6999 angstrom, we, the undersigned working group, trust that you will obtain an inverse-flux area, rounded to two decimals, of 0.88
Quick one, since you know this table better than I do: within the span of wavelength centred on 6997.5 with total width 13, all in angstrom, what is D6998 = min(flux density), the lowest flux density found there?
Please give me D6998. 22.3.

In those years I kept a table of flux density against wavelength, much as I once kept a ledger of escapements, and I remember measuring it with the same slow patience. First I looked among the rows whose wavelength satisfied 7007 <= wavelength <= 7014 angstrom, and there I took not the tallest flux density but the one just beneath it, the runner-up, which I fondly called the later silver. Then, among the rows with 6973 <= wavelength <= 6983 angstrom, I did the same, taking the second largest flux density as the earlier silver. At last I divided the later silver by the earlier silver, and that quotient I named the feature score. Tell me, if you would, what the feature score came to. 1.22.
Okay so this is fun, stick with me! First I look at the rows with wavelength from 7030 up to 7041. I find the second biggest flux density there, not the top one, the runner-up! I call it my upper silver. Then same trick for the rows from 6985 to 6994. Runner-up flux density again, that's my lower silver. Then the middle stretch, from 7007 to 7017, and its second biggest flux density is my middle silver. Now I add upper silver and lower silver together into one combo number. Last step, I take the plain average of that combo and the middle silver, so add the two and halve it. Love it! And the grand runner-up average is 36.0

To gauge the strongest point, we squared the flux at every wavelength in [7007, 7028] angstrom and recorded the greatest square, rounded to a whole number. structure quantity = 784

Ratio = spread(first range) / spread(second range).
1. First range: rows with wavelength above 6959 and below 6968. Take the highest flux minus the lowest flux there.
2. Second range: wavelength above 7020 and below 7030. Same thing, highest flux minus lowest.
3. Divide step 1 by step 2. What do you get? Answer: 1.2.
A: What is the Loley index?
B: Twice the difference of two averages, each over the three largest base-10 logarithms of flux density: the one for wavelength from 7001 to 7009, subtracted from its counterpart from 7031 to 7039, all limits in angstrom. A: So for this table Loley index -0.29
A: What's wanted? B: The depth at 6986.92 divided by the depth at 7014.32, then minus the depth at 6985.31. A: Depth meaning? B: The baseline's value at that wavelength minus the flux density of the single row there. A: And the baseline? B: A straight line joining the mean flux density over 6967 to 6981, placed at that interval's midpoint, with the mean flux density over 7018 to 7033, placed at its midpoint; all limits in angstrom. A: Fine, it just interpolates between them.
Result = -1.2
